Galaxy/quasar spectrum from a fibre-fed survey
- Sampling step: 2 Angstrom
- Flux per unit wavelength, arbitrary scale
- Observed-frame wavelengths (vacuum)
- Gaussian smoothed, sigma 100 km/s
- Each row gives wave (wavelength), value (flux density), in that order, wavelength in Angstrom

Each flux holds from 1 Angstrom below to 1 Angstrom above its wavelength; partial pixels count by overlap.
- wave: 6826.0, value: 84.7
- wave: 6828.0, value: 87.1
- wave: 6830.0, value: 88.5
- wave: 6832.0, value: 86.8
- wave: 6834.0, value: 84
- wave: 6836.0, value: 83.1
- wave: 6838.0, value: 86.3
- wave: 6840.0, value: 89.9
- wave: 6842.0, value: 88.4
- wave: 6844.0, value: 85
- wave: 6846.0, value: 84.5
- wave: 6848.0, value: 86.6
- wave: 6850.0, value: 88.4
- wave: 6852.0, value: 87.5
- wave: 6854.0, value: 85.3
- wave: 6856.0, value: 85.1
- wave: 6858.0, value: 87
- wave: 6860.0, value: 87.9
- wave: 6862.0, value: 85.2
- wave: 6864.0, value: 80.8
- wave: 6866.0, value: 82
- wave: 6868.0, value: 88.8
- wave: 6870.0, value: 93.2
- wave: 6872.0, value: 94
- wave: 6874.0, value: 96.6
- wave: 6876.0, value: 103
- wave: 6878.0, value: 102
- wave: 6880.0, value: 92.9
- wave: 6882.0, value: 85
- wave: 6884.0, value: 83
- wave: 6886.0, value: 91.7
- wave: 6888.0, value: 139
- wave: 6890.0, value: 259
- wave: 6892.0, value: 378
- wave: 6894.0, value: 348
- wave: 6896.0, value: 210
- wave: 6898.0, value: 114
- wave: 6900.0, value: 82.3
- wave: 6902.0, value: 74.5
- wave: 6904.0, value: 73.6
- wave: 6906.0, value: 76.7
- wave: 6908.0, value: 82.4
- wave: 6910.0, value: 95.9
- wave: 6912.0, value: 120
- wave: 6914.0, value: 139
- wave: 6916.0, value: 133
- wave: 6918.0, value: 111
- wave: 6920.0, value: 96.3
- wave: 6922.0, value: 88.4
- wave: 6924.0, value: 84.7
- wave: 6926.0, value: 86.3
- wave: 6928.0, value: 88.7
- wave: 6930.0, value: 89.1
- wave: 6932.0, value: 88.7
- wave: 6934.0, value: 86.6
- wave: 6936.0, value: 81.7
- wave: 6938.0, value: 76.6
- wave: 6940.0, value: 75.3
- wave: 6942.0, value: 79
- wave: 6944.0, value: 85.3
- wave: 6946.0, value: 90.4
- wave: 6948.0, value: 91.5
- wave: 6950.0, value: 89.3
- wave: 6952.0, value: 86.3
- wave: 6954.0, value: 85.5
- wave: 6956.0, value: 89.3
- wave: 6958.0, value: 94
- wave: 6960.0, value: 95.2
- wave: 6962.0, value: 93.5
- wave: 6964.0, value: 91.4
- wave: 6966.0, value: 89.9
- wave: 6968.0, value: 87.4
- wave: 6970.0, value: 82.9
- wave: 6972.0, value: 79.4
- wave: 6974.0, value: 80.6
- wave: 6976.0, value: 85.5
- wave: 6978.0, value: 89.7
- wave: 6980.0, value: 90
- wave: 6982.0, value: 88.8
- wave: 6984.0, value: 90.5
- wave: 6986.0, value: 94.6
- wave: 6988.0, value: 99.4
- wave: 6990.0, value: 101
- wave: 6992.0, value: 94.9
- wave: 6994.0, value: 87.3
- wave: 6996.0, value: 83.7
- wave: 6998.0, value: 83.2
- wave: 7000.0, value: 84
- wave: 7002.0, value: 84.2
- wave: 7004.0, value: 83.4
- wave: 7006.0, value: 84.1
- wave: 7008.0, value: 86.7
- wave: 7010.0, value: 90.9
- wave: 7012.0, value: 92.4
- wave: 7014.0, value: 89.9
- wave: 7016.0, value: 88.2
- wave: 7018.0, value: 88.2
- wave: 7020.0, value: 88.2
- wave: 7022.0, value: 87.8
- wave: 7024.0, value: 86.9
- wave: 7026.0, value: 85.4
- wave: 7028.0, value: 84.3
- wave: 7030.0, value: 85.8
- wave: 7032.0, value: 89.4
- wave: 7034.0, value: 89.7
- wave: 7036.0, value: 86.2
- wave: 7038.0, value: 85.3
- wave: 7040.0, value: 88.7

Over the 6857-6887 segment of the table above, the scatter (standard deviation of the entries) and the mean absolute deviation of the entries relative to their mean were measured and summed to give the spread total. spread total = 12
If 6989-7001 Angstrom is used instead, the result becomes 13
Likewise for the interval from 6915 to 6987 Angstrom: 15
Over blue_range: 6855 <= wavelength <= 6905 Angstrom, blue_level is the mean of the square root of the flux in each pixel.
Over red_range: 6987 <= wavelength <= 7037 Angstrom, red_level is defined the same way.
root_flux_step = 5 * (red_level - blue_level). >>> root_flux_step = -6.9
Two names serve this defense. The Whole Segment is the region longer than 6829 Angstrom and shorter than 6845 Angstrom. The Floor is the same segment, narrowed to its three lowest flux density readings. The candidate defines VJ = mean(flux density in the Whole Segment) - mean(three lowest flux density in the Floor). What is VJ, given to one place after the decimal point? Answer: 2.5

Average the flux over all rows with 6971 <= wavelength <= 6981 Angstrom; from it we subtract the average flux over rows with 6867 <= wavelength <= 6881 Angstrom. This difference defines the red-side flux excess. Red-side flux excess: -11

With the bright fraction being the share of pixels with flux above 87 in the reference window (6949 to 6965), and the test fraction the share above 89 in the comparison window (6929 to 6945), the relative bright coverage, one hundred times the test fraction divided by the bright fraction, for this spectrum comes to 17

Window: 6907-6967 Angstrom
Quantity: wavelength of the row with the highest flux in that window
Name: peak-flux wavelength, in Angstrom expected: 6914.0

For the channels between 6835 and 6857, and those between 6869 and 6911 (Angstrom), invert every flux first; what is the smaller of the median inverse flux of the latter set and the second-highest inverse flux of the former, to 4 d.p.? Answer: 0.0106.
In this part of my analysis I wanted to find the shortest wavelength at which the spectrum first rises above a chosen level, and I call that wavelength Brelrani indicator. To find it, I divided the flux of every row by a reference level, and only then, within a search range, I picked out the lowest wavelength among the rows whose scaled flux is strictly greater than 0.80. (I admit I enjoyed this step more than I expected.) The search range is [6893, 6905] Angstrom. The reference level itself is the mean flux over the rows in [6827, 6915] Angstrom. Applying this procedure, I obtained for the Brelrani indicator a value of 6894.0 Angstrom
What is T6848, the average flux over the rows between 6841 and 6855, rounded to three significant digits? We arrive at 86.5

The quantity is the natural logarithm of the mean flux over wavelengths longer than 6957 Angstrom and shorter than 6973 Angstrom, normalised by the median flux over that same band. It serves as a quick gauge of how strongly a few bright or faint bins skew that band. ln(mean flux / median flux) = -0.016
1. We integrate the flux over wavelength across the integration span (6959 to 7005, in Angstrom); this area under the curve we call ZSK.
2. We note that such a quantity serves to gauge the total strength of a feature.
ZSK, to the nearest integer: 4081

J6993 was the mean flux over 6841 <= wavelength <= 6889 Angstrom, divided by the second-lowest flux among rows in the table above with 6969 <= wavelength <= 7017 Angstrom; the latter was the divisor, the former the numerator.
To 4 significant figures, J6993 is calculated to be 1.128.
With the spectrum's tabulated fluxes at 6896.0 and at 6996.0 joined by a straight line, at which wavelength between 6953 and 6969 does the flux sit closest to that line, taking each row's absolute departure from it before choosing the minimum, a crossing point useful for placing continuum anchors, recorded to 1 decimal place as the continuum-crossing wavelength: 6968.0 Angstrom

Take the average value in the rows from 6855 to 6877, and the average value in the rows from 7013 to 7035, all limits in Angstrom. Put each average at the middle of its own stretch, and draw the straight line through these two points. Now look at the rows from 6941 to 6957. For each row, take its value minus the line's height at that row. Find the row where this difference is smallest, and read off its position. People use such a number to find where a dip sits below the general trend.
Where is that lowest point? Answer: 6942.0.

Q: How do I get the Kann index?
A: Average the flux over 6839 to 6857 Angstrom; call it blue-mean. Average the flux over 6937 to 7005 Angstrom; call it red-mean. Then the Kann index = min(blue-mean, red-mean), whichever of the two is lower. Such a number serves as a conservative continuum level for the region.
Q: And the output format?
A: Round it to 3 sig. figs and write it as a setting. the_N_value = 86.7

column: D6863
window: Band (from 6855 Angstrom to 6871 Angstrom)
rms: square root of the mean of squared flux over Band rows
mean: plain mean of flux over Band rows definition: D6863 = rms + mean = 173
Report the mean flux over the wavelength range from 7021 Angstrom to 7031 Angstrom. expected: 86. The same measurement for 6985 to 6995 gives 95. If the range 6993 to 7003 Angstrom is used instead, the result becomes 84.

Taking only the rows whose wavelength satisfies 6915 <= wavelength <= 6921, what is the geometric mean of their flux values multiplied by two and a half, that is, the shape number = 281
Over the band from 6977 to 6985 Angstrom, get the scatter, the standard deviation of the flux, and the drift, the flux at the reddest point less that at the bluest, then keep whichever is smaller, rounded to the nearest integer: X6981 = 1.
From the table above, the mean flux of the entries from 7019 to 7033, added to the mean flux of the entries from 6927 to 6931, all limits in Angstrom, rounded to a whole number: 176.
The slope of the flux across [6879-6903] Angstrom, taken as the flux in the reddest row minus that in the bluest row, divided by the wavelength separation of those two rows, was -0.8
